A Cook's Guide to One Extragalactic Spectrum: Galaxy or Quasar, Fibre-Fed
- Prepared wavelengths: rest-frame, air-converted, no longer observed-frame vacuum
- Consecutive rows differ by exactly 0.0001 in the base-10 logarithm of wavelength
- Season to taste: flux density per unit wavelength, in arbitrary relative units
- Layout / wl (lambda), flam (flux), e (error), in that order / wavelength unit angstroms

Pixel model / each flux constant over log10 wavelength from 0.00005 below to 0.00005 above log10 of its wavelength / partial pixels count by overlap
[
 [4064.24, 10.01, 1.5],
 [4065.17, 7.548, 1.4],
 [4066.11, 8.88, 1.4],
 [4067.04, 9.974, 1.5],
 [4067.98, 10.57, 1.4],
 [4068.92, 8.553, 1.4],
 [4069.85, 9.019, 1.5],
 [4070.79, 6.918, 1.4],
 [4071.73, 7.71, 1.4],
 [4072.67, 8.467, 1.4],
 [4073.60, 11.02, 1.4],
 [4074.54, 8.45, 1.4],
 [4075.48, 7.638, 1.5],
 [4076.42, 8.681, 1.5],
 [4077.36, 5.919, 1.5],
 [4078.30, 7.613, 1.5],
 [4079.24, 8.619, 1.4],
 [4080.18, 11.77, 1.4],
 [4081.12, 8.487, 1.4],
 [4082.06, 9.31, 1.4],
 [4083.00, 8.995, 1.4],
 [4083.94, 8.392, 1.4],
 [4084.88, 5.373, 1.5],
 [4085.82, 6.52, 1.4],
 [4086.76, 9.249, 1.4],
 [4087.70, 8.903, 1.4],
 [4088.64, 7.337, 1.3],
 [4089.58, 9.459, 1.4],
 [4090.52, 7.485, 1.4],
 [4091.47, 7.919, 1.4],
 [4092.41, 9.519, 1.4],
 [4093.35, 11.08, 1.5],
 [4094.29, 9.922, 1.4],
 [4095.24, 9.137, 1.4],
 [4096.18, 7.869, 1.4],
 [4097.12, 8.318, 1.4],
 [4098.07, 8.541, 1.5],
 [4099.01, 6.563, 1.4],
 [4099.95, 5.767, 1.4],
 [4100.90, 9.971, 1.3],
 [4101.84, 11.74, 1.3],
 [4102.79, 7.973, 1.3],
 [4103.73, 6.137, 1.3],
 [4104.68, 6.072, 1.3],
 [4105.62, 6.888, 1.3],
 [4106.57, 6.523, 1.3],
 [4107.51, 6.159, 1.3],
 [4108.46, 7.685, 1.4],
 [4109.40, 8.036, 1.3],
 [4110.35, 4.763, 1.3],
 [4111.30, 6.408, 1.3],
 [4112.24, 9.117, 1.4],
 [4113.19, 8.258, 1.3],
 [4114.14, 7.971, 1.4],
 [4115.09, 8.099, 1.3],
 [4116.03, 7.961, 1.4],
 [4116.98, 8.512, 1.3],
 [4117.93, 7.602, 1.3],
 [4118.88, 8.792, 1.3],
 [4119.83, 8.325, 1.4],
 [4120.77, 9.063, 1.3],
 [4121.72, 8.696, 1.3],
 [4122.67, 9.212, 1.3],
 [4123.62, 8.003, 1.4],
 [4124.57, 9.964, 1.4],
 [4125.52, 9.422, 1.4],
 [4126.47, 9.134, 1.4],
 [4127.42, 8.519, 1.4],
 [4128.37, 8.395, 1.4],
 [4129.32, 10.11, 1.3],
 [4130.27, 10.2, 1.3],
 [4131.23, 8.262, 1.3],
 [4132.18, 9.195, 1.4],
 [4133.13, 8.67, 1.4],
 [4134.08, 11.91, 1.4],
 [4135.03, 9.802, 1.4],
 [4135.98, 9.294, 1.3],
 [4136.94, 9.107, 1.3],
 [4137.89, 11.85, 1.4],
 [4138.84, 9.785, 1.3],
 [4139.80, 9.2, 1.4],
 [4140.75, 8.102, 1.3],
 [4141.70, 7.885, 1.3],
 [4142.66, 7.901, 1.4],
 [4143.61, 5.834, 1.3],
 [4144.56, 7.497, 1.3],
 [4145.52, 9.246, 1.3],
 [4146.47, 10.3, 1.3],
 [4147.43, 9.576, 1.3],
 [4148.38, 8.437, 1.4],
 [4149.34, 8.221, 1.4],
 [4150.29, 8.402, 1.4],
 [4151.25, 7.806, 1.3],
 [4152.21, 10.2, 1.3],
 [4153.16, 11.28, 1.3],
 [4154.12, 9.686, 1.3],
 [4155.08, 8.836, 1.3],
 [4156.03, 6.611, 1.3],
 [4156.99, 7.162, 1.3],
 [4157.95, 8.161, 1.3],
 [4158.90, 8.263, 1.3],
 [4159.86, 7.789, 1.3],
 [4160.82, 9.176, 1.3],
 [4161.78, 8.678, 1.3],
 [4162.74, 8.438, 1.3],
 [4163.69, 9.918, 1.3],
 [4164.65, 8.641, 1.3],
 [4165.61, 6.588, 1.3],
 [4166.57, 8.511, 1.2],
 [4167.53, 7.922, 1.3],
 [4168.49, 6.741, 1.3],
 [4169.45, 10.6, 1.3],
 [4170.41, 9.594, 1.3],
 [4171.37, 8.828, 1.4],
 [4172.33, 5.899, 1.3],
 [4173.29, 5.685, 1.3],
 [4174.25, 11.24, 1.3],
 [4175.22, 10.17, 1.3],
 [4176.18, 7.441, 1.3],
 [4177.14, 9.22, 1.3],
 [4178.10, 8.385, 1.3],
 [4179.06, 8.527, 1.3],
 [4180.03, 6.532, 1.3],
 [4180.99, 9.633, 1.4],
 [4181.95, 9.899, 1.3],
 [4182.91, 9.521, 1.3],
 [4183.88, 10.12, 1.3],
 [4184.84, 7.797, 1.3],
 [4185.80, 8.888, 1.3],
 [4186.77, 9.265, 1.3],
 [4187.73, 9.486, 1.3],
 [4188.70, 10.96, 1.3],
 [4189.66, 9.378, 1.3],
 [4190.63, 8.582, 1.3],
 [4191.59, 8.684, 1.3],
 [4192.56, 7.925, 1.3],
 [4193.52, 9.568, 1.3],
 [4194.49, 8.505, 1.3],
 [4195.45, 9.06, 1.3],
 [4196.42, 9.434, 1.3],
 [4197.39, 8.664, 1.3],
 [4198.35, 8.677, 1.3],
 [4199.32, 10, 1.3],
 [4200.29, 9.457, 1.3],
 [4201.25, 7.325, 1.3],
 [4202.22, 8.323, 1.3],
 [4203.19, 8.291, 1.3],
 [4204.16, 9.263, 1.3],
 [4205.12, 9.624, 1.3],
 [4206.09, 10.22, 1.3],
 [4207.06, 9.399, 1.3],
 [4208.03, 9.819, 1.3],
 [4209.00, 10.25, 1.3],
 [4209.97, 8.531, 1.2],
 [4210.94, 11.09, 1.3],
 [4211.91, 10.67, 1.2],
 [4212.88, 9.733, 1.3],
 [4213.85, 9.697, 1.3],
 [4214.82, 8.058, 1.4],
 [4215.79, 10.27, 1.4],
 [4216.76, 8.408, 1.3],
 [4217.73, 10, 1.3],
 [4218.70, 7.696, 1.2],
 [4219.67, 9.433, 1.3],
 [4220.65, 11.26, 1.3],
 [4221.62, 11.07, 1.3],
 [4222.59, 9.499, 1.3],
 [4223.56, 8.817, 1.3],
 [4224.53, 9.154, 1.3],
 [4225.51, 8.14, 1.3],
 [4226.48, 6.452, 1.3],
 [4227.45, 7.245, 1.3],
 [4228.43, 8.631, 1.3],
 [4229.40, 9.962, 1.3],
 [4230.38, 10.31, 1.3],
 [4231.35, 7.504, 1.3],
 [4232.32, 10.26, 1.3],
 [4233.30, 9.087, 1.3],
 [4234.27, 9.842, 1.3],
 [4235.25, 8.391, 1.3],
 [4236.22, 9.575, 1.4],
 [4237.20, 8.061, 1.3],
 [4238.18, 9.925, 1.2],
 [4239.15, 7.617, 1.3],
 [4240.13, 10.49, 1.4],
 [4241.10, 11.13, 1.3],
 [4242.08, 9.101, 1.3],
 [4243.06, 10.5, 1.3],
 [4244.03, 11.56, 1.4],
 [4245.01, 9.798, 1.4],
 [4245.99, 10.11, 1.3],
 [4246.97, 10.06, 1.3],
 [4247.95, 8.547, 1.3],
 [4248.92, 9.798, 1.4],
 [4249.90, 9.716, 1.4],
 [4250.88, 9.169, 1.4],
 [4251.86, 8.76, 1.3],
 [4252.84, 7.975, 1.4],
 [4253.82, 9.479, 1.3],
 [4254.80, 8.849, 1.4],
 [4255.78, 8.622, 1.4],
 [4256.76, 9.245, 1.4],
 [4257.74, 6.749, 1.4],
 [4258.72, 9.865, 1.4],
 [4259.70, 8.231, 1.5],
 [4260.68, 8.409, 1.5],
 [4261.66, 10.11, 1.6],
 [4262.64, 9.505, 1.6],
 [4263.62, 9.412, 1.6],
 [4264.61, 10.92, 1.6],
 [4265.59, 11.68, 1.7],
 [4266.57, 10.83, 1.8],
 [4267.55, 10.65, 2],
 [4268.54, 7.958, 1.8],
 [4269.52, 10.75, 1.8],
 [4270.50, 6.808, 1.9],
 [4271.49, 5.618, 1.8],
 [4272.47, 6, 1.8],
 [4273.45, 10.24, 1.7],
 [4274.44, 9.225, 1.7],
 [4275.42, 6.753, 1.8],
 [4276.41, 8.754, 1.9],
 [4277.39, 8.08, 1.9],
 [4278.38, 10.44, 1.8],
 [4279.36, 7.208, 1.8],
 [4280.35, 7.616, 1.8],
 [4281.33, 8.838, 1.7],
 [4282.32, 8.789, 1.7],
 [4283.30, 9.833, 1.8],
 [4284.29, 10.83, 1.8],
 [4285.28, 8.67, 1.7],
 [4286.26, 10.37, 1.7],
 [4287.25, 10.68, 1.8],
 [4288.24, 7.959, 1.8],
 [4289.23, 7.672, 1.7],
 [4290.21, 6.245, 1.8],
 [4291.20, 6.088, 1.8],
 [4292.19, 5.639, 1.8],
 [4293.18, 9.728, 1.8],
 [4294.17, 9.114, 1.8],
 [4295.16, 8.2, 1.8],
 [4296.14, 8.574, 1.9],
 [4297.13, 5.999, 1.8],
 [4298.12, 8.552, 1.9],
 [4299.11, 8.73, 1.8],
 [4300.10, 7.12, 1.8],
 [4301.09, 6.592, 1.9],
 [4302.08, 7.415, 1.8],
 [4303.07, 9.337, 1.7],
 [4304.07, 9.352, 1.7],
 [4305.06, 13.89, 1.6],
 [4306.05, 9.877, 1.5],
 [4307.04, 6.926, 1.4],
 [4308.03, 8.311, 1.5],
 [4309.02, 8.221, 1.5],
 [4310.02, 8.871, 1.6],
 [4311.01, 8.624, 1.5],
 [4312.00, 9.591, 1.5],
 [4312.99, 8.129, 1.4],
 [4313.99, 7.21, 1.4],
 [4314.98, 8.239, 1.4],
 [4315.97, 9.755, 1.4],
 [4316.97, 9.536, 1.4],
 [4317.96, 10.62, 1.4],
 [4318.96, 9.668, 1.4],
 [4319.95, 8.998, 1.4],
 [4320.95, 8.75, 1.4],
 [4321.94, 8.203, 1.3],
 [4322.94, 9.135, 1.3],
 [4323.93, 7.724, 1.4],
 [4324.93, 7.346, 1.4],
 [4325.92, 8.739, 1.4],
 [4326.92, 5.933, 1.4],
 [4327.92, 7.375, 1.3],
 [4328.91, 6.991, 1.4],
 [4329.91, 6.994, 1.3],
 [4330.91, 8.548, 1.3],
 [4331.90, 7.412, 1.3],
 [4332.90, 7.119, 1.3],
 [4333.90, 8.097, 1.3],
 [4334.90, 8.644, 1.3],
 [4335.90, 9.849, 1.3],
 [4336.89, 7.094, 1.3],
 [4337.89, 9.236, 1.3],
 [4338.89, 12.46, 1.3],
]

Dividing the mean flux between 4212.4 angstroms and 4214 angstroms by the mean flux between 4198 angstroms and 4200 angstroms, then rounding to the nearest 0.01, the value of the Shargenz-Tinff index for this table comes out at 1.04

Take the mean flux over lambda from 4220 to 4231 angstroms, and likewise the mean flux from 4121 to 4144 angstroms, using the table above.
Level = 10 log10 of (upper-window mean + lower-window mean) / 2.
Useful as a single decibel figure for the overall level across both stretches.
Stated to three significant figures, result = 9.60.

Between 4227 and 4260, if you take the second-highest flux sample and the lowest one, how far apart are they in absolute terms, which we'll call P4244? 4.4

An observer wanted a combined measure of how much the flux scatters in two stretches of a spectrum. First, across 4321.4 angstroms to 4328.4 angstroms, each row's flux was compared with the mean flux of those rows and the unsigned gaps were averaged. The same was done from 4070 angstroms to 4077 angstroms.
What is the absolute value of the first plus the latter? 1.6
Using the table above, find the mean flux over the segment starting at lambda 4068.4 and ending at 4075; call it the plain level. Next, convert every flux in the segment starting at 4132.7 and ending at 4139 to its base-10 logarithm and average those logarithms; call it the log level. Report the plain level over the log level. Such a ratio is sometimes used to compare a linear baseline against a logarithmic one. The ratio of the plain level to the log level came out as 8.6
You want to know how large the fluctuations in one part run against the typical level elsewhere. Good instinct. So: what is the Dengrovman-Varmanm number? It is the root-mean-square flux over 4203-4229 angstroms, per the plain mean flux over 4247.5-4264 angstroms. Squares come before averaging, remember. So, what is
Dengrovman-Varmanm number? 1.04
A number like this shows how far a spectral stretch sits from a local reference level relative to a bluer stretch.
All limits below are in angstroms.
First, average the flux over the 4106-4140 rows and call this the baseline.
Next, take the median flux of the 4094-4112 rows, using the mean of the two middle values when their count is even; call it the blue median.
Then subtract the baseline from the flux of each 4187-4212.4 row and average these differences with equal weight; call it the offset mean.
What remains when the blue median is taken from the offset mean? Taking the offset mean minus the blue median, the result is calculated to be -7.1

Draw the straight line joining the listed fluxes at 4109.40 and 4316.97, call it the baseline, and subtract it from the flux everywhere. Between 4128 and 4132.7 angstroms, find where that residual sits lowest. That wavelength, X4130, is 4131.23 angstroms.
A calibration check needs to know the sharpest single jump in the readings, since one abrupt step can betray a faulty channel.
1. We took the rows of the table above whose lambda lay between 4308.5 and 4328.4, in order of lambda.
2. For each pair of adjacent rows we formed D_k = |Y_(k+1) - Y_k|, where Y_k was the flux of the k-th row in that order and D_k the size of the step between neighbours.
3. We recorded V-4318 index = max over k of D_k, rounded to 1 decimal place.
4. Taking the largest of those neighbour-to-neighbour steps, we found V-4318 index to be 2.8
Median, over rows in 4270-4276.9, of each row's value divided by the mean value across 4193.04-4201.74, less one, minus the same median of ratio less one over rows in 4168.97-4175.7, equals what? -0.31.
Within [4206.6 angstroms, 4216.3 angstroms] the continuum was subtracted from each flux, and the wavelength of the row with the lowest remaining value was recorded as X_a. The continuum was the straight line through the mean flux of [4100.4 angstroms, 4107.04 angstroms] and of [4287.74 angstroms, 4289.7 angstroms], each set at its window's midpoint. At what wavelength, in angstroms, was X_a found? 4214.82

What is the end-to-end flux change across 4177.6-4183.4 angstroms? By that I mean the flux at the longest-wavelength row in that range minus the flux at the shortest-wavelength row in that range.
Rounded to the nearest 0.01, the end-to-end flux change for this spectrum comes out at 1.14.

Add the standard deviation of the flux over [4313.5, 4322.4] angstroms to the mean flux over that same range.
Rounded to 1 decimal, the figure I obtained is 10.0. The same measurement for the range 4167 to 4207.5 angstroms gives 10.1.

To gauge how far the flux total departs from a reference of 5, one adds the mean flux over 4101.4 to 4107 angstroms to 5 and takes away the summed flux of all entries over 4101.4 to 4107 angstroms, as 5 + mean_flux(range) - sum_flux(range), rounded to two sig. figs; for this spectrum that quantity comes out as -33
